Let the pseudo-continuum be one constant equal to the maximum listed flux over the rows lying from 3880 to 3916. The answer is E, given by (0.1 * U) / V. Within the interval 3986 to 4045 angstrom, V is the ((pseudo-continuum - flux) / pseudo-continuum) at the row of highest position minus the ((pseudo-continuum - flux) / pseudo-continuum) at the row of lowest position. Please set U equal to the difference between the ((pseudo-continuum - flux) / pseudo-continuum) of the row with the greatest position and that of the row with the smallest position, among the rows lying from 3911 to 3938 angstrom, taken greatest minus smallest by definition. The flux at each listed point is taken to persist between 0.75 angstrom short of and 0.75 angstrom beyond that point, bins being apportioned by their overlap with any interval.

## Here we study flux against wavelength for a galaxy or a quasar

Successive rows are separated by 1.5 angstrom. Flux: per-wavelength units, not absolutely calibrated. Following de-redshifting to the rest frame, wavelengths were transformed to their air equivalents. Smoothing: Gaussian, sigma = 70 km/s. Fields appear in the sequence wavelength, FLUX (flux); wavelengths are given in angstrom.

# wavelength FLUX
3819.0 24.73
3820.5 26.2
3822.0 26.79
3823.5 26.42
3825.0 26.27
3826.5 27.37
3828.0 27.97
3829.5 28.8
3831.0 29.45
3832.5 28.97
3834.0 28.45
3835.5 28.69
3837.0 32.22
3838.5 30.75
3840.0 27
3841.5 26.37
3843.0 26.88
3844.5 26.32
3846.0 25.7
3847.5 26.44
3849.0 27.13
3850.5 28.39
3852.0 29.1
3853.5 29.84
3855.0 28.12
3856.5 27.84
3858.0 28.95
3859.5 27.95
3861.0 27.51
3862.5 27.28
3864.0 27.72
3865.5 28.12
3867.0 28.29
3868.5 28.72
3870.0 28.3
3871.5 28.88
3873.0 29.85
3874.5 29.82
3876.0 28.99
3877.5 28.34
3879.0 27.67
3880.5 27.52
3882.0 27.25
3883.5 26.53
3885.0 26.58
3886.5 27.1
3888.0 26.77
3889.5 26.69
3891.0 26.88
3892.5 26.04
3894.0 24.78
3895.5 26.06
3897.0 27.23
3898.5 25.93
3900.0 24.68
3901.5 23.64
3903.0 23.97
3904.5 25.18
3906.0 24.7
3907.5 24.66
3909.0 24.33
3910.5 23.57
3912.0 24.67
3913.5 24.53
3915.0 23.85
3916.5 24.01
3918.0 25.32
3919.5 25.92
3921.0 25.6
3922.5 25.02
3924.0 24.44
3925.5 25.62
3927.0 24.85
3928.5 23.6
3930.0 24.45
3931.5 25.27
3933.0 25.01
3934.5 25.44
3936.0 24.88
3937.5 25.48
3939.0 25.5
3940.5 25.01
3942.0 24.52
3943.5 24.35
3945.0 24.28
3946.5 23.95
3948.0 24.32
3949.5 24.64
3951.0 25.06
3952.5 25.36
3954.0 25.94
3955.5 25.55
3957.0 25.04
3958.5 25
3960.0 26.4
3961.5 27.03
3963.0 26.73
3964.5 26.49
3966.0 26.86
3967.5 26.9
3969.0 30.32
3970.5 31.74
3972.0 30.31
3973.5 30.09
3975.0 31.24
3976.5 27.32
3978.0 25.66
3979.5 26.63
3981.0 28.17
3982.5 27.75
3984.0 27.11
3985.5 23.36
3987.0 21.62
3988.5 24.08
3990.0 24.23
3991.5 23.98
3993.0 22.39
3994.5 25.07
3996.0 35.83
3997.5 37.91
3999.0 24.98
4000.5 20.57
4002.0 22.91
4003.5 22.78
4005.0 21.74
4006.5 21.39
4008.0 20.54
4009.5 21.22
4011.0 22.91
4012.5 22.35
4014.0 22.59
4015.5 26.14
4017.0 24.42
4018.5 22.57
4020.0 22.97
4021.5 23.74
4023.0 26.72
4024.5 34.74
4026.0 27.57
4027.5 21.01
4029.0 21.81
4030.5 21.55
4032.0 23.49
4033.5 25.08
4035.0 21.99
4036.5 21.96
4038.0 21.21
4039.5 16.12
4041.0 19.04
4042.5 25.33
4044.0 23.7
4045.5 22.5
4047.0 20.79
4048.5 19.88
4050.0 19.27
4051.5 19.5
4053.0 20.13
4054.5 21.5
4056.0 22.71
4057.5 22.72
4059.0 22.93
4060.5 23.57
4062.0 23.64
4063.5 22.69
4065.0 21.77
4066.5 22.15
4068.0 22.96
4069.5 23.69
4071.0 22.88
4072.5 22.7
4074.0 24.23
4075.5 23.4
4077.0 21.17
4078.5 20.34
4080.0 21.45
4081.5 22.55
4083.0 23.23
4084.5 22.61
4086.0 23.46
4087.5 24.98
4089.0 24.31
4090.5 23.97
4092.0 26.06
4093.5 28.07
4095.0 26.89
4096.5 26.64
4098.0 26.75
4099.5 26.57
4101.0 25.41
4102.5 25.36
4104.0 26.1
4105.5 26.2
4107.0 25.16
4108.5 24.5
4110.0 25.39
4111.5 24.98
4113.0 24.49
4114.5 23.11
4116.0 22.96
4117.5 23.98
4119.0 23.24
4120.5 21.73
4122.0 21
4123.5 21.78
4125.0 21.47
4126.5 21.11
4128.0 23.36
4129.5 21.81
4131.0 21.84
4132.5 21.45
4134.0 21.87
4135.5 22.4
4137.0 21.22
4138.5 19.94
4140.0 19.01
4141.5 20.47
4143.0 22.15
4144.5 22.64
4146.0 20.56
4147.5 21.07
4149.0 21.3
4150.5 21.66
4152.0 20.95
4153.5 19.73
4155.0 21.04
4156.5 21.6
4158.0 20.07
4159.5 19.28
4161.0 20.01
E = 0.04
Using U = -0.03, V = -0.08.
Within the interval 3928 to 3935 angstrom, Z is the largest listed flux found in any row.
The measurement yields 25.44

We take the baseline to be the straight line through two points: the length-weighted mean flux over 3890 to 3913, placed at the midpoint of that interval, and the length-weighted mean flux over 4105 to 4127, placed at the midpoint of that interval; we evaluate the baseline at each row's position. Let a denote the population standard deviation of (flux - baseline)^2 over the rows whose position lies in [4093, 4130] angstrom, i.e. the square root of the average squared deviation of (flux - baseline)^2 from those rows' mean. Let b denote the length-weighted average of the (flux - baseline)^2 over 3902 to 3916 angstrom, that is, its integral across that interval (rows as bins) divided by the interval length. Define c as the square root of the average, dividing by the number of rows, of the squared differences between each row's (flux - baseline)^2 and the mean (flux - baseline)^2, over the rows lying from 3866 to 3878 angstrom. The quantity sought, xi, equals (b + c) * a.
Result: 24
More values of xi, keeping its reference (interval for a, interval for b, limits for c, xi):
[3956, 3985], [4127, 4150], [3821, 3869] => 205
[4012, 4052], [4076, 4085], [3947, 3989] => 429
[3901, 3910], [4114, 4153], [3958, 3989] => 14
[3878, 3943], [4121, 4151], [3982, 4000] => 92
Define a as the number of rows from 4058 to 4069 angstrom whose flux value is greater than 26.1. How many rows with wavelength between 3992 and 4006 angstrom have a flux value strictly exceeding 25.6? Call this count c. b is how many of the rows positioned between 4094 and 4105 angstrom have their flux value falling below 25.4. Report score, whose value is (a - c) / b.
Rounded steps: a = 0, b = 1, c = 2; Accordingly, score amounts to -2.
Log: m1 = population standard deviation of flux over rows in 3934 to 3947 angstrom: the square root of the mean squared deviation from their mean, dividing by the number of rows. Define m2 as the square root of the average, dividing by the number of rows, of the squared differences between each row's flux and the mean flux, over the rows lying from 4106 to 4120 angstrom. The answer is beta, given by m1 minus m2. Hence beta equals -0.3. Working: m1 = 0.55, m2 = 0.9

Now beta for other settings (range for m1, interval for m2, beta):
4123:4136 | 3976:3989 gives -1.5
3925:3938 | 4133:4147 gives -0.6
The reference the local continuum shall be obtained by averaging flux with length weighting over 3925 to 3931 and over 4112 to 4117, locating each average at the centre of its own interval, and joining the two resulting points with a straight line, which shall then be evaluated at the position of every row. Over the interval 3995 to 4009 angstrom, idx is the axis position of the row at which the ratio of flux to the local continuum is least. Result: 4000.5 angstrom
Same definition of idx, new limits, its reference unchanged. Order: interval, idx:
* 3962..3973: 3964.5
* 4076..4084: 4078.5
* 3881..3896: 3894.0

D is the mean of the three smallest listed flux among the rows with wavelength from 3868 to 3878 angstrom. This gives 28.5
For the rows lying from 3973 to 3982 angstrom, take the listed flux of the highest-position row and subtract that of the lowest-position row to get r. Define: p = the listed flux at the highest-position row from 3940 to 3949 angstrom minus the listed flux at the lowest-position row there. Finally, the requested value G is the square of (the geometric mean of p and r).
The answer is 1.3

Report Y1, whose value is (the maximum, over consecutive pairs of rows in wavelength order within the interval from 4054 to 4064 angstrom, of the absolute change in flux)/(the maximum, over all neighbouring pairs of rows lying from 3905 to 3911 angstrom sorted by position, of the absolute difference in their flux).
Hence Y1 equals 1.6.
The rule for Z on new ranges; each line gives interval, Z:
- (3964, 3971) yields 31.74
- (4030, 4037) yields 25.08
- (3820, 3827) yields 27.37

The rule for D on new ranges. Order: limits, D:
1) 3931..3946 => 24.4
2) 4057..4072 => 22.2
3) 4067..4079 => 21.4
